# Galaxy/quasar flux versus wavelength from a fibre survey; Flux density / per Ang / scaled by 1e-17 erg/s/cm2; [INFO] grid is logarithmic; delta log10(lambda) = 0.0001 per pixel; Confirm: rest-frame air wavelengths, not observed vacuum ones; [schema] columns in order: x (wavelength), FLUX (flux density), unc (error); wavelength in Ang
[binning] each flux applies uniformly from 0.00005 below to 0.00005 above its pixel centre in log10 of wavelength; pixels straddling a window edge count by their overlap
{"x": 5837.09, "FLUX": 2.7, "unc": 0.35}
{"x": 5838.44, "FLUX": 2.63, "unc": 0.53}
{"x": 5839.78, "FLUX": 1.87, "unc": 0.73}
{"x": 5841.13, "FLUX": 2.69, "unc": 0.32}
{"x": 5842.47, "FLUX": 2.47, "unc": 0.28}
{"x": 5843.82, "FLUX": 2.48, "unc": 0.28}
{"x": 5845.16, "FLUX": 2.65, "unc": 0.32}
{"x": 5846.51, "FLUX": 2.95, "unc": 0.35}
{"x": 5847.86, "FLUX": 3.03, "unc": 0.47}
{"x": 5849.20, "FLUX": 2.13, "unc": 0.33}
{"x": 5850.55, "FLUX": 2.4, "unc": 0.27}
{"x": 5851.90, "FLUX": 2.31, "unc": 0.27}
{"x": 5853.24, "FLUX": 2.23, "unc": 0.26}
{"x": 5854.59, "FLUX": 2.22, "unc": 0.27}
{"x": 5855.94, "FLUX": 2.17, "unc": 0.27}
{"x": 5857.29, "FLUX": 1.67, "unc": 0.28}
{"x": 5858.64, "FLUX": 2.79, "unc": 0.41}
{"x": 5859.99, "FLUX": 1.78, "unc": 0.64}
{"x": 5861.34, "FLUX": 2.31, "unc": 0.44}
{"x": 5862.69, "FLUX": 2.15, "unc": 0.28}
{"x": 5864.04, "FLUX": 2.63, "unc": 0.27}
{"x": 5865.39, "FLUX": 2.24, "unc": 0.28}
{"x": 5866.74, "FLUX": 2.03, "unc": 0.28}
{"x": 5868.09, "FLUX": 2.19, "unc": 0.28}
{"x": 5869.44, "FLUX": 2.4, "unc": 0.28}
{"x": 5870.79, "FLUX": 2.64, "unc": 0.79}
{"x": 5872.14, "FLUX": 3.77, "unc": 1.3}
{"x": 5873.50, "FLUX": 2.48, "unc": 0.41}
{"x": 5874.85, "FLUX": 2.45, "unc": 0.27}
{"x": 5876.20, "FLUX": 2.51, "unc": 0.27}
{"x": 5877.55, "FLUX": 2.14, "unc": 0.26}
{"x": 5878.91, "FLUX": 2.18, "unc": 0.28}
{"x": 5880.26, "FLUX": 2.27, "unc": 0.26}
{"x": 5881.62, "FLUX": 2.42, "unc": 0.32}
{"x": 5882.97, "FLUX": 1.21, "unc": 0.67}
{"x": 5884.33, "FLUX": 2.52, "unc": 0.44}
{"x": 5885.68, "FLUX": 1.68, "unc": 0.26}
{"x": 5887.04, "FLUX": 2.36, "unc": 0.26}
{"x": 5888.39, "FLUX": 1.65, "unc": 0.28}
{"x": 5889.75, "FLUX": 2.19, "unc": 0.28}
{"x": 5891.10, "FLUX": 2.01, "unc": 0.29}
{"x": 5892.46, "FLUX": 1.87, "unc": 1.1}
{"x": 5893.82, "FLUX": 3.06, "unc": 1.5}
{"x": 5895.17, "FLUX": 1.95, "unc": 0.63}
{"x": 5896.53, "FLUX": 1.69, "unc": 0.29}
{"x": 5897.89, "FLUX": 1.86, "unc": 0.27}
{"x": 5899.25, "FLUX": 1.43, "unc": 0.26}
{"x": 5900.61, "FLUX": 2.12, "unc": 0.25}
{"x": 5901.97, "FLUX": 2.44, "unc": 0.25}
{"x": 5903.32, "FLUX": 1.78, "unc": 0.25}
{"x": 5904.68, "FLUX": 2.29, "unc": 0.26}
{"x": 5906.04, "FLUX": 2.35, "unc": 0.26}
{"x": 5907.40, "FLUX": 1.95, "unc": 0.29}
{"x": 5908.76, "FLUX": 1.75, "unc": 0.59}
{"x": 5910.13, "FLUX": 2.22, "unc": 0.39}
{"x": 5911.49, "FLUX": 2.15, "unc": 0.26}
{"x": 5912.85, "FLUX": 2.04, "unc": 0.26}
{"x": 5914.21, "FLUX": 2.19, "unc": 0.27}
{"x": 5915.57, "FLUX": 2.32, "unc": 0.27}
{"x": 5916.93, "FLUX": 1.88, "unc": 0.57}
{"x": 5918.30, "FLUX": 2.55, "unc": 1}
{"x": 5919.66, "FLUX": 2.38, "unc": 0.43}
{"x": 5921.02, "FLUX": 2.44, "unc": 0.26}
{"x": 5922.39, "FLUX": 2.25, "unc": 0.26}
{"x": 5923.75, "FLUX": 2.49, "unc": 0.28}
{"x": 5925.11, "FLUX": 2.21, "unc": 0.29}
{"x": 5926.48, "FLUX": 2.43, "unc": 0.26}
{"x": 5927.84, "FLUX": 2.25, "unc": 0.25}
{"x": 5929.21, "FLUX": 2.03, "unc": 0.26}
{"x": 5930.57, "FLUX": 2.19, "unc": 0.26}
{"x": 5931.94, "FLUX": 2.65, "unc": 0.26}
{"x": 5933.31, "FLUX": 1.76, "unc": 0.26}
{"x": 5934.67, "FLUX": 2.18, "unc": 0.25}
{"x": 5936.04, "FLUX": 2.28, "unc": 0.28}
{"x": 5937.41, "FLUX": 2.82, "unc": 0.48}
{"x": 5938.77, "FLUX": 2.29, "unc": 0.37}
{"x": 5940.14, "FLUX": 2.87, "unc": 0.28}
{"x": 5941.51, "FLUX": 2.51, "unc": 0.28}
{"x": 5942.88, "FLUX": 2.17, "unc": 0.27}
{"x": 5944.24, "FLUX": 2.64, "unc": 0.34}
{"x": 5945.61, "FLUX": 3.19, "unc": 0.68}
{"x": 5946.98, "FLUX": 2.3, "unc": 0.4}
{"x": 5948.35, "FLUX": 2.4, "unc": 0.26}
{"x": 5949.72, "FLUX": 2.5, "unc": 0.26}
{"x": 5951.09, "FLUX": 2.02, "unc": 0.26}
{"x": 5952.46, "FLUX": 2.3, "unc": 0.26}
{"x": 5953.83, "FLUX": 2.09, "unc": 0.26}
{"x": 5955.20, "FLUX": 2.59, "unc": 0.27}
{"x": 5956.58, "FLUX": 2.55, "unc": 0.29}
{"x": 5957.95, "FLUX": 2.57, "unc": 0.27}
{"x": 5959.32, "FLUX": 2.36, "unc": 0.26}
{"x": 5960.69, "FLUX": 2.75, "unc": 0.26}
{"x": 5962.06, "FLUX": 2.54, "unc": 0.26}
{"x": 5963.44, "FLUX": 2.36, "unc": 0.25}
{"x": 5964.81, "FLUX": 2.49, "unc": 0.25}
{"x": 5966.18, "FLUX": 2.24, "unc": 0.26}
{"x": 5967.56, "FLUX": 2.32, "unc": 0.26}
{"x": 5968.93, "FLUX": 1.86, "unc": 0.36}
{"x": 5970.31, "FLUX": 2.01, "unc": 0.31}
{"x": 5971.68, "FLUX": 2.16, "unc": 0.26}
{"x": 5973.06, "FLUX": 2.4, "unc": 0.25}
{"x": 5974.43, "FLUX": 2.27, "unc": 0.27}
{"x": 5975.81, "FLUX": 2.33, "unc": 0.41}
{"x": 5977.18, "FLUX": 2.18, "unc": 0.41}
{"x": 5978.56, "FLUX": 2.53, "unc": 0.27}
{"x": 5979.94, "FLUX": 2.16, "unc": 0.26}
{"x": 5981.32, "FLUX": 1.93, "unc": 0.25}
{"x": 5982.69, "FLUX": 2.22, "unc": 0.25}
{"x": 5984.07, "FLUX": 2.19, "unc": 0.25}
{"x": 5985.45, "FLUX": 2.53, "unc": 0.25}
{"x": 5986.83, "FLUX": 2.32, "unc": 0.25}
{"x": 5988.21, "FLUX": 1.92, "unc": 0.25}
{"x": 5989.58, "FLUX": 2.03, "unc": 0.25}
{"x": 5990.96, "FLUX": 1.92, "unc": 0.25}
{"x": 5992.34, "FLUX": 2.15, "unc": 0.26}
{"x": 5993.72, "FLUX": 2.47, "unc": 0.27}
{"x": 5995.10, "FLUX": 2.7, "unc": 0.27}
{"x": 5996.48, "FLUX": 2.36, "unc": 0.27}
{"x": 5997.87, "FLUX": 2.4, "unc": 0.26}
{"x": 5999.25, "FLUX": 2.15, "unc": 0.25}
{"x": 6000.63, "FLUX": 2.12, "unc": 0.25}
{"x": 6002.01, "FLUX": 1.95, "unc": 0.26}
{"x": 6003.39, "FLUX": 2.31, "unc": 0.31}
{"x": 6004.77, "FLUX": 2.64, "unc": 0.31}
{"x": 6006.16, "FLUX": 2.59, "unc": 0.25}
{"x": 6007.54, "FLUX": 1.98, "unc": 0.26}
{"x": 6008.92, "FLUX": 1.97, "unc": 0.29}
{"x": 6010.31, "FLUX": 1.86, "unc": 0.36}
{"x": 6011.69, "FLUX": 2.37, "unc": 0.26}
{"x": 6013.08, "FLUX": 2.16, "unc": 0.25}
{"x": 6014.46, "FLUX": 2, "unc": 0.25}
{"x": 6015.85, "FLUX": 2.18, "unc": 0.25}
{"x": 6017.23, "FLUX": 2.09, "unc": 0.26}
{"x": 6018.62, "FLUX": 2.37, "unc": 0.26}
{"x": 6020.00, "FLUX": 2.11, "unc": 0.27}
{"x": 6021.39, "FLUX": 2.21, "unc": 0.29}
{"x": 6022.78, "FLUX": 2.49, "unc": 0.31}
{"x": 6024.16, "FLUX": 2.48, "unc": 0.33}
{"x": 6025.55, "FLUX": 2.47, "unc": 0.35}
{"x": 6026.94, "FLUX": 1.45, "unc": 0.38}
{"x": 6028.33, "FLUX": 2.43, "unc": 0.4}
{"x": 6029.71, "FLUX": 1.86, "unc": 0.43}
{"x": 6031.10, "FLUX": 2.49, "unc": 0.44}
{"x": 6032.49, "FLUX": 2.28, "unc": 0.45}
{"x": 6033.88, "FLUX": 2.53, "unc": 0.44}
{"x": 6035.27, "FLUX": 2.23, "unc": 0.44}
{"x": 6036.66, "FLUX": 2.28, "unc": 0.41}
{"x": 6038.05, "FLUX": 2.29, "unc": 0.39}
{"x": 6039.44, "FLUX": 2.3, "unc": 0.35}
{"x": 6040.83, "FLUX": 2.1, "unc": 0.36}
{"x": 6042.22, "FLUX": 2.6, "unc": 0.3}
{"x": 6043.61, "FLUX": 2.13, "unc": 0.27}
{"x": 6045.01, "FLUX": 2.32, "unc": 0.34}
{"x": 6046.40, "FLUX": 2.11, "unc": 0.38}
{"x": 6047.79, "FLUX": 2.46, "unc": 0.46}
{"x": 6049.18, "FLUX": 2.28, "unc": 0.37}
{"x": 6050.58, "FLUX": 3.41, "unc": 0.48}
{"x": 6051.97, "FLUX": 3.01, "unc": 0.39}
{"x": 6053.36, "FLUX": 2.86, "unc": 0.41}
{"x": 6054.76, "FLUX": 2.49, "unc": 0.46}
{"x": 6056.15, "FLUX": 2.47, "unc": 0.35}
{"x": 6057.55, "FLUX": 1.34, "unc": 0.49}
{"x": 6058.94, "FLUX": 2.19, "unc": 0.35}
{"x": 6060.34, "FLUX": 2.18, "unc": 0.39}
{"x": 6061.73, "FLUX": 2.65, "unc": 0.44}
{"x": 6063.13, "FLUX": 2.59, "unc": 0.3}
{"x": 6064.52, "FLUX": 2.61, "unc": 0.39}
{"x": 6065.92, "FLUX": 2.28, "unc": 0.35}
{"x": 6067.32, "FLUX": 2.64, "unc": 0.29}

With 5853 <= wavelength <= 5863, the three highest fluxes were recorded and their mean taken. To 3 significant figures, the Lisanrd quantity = 2.44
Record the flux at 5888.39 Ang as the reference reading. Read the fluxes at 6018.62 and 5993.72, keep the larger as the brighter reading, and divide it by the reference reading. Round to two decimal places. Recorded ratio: 1.50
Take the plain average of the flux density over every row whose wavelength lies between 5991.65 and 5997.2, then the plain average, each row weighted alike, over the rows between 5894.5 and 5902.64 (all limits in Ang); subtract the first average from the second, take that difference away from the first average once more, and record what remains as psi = 2.92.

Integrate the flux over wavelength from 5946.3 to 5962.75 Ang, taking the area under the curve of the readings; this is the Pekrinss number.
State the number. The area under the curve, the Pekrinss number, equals 40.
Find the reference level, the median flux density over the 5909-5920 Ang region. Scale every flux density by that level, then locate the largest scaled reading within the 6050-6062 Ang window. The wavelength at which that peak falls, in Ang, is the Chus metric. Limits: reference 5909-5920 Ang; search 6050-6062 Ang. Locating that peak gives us 6050.58 Ang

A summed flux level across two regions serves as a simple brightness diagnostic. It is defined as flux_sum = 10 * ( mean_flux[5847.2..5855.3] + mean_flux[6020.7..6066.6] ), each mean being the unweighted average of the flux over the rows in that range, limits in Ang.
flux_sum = 47.5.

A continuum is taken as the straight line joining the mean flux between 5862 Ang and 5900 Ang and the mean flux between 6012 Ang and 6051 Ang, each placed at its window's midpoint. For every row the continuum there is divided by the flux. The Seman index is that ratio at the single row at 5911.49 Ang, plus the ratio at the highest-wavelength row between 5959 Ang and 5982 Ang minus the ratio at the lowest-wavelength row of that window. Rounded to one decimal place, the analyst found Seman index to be 1.3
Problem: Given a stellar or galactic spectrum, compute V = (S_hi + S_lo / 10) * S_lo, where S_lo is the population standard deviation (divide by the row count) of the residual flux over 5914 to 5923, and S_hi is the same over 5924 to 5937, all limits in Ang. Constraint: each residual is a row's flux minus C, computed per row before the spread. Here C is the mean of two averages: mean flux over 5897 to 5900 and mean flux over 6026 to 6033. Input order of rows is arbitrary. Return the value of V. 0.050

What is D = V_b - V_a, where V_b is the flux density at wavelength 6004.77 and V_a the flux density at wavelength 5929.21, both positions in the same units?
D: 0.6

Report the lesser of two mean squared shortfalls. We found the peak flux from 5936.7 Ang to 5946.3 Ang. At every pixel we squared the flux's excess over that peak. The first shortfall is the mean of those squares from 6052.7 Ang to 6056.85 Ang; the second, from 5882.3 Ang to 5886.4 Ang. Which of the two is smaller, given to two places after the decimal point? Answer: 0.37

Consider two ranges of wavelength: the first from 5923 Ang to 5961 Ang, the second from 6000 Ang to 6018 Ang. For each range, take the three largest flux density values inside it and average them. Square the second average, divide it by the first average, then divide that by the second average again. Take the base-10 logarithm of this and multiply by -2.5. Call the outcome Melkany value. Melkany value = 0.17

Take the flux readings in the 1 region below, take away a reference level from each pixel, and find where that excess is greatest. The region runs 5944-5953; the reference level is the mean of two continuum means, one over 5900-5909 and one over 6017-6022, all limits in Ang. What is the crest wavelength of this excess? 5945.61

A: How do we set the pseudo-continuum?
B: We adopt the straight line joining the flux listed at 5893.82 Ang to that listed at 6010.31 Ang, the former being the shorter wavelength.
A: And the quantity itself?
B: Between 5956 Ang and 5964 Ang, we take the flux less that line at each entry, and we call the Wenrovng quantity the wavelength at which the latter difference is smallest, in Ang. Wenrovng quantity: 5959.32 Ang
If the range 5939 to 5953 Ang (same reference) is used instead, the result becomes 5951.09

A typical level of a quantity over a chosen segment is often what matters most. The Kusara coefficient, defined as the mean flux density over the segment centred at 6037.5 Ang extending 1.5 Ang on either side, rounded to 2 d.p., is 2.29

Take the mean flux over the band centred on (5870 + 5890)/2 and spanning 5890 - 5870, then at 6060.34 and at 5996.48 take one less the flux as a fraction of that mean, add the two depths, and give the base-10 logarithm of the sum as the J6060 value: -1.6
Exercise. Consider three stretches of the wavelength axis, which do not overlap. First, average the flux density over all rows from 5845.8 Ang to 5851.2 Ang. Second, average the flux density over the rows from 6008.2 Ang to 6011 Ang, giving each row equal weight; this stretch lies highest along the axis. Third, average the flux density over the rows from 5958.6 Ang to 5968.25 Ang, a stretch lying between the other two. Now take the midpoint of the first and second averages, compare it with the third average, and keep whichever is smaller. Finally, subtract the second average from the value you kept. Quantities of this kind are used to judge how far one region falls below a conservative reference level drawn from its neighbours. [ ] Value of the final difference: 0.36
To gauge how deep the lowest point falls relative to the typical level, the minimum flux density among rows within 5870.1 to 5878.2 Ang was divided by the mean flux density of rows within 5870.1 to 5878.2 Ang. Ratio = 0.80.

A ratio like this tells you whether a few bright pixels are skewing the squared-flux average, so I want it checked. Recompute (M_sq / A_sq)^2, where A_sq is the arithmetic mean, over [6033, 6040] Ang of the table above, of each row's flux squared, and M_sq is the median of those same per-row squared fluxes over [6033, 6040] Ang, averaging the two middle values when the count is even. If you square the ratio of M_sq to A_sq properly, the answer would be 0.94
